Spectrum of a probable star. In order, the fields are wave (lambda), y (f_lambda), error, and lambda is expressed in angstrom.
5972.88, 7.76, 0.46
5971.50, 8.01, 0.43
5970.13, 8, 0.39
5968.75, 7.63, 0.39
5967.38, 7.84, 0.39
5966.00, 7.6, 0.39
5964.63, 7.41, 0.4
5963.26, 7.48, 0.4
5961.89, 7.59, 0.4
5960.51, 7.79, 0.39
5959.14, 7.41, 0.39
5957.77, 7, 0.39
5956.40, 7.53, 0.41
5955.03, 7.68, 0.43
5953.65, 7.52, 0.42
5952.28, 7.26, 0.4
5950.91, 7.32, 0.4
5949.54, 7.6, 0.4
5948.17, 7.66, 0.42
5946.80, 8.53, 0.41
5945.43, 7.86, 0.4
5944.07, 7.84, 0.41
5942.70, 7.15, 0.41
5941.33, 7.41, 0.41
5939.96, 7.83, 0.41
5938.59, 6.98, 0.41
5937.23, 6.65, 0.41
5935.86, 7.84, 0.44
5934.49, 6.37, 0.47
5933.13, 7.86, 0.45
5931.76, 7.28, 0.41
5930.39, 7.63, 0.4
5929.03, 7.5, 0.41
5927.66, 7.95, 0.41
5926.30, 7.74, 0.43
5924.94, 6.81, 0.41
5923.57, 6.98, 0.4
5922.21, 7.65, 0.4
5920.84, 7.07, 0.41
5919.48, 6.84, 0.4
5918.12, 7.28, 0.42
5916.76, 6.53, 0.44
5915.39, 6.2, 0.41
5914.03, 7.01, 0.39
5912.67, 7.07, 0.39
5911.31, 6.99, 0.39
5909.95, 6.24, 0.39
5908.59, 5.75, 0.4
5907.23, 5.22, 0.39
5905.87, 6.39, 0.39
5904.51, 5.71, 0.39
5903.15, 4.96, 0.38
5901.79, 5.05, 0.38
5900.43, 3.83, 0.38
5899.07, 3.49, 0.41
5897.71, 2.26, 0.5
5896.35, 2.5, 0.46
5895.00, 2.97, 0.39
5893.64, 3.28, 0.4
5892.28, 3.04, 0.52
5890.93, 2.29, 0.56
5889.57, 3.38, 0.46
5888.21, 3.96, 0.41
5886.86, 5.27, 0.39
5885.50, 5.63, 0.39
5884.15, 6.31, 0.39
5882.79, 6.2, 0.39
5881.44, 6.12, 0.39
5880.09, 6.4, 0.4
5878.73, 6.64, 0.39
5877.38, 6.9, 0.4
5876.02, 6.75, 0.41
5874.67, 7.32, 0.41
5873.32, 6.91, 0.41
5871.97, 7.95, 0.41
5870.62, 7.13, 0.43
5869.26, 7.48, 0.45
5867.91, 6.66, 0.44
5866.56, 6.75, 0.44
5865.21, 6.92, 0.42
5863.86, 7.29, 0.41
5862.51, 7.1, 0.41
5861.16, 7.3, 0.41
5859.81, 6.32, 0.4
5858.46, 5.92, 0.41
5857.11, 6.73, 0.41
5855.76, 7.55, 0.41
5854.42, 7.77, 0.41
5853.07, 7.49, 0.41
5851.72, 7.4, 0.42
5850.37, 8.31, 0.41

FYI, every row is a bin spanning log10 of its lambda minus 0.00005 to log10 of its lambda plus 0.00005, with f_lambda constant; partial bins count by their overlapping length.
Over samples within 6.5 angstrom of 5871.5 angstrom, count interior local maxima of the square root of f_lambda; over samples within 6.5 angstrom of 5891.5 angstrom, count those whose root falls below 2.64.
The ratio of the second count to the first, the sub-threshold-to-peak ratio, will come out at 3.3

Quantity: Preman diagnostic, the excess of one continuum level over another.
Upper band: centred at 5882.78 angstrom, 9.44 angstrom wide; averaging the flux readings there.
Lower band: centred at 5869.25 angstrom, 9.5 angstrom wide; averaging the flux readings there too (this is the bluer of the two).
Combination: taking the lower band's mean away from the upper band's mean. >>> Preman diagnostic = -1.0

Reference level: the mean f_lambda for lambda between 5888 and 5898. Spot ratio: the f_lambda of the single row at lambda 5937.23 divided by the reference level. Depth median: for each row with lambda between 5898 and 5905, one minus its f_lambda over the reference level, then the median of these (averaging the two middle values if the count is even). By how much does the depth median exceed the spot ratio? -2.9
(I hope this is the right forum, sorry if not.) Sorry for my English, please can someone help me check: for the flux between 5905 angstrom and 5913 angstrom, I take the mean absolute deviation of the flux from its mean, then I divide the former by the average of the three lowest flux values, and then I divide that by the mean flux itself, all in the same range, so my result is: 0.015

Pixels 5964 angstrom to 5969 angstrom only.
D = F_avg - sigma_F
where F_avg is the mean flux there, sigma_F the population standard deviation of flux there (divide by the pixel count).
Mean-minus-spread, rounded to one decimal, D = 7.5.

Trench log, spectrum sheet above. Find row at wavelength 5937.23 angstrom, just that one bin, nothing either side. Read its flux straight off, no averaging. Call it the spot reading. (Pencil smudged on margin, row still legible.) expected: 6.65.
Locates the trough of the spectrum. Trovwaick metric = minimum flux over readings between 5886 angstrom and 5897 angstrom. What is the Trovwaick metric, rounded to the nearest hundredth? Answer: 2.29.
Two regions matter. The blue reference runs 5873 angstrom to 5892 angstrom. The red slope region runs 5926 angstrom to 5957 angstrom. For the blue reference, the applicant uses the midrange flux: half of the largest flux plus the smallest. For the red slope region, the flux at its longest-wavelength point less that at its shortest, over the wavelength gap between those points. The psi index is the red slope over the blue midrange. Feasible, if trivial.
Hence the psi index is -0.001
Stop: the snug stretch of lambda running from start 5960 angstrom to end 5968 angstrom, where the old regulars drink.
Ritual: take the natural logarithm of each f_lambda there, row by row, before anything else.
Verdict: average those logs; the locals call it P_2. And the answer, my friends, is 2.03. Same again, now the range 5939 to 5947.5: 2.05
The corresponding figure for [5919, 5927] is 1.97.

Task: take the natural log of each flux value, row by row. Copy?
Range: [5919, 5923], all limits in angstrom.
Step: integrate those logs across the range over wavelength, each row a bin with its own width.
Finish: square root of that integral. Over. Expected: 2.8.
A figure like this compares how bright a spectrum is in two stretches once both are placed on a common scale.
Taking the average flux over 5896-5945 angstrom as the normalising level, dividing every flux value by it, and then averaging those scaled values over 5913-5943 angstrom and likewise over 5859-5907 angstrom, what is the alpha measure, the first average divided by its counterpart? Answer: 1.3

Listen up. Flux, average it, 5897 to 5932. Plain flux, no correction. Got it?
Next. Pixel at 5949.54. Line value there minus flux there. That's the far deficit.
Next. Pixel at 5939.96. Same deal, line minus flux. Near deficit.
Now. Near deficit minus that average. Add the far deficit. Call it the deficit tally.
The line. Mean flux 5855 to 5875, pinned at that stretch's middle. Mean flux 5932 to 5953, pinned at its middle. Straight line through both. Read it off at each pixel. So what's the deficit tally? -6.7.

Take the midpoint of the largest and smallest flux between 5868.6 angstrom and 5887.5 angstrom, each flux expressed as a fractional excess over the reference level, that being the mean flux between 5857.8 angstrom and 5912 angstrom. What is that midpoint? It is 0.18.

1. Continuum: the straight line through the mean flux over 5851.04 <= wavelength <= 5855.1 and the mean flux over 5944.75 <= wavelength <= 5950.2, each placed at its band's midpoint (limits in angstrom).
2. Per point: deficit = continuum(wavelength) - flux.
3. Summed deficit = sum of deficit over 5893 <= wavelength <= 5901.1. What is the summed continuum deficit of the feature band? 28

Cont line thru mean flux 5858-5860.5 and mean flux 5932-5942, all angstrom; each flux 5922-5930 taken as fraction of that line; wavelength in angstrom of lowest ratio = 5924.94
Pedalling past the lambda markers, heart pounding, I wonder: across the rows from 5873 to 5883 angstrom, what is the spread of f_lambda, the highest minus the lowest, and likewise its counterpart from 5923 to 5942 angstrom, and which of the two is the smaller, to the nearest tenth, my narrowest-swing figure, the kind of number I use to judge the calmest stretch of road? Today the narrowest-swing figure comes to 1.2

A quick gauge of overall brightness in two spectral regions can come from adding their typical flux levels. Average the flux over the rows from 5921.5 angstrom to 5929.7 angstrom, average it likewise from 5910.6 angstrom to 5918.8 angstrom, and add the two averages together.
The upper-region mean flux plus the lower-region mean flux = 14.3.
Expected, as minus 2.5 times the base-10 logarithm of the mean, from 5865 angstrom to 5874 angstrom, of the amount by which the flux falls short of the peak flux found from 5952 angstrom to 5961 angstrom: 0.4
